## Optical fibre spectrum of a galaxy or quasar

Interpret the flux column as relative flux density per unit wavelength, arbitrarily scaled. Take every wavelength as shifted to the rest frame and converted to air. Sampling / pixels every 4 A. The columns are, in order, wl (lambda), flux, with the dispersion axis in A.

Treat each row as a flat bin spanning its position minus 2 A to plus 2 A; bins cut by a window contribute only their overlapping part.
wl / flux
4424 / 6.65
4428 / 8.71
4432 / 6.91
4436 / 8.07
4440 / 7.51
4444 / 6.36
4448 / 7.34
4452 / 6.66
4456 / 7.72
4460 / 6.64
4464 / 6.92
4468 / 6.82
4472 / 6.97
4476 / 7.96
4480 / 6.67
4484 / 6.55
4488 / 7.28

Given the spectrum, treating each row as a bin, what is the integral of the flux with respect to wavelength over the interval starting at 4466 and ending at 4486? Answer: 140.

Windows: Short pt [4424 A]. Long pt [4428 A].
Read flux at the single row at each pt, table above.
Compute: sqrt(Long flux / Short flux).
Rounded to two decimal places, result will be 1.14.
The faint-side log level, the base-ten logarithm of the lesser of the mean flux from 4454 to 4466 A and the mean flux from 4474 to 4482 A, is 0.851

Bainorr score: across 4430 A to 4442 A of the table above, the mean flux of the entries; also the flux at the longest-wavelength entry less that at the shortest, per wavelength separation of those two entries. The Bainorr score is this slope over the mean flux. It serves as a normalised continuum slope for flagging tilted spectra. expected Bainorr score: 0.010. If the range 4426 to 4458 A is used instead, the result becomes -0.005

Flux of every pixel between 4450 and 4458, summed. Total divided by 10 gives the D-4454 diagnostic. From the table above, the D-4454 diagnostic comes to 1.4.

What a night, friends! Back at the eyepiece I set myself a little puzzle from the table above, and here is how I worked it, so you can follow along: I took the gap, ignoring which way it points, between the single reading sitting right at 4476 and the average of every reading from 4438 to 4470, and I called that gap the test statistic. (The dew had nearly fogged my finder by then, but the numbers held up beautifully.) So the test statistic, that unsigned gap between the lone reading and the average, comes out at 1.0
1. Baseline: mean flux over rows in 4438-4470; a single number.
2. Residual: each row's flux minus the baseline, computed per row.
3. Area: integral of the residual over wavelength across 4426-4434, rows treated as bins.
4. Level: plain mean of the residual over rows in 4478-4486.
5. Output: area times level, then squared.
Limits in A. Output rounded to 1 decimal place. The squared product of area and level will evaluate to 6.3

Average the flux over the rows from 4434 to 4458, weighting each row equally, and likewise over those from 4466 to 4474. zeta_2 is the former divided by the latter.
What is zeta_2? 1.06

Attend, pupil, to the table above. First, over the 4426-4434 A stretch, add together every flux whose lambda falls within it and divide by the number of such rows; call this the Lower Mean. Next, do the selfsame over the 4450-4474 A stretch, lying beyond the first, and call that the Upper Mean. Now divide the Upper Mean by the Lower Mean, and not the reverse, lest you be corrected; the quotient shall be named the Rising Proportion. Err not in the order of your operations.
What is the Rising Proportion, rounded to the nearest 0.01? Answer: 0.89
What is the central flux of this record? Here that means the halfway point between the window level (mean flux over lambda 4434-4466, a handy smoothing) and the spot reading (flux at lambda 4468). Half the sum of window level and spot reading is 6.99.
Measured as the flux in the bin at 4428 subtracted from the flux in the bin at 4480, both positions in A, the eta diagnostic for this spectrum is -2.0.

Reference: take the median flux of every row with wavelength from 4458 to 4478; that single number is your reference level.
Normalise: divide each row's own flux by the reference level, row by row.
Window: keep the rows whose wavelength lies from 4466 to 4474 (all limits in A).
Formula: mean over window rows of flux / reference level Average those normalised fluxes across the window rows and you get 0.996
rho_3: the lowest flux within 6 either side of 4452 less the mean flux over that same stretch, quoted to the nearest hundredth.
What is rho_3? -0.58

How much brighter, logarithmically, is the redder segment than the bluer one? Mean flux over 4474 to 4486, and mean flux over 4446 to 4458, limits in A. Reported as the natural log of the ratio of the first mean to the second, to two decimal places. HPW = -0.03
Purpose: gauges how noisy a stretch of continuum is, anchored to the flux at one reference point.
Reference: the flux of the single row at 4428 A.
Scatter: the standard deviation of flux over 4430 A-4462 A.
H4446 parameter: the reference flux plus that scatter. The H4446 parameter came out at 9.3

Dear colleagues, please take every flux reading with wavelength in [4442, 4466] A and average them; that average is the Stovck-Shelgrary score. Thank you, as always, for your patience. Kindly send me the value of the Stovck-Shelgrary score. 6.94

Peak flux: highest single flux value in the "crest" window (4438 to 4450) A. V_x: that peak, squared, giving 56.4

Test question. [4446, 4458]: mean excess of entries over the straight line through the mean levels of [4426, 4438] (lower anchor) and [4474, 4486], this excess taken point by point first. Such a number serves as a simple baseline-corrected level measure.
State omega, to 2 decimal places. -0.31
